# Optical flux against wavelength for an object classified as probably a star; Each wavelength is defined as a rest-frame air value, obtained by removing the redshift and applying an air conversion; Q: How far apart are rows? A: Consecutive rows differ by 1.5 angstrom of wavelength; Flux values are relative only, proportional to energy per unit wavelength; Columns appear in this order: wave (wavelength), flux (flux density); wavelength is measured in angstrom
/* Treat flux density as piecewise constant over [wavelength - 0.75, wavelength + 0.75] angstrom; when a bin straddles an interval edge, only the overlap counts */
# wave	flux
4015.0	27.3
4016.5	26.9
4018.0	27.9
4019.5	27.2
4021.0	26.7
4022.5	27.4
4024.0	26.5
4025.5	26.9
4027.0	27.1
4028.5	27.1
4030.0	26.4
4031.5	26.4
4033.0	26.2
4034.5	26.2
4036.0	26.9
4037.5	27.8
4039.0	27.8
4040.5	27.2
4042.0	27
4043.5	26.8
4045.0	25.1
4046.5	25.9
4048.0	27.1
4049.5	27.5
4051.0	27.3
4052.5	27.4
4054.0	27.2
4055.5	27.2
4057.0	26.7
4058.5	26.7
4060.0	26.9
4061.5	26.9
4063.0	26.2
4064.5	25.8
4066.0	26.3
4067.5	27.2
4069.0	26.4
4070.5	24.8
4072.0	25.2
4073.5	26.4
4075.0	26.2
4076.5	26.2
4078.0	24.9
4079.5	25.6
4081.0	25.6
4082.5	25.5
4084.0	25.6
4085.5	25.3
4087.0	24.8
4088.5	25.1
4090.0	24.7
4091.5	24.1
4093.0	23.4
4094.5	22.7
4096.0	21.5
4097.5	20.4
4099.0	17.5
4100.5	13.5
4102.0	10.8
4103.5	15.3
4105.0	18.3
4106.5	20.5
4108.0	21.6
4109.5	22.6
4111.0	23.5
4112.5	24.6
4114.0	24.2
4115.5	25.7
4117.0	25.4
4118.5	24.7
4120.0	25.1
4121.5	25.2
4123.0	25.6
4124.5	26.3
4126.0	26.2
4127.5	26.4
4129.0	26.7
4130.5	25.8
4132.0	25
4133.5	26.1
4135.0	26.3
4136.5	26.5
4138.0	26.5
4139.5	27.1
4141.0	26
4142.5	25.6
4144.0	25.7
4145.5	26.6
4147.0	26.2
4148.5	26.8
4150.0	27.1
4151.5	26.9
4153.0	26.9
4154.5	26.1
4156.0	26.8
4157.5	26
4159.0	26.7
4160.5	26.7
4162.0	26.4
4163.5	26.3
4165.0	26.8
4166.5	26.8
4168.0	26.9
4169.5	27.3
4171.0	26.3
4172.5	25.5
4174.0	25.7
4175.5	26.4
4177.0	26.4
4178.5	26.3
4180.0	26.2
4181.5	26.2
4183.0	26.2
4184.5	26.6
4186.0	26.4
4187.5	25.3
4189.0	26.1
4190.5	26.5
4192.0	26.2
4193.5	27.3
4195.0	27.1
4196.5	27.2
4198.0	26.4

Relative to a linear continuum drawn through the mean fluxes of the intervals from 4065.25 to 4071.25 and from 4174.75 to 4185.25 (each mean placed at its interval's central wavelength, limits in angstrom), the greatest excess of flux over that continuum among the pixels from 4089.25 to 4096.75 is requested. -1.5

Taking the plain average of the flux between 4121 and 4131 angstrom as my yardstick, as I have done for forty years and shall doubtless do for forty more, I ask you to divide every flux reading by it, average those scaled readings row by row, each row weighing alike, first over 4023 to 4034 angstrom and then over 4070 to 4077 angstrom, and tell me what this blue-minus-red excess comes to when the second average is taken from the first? 0.034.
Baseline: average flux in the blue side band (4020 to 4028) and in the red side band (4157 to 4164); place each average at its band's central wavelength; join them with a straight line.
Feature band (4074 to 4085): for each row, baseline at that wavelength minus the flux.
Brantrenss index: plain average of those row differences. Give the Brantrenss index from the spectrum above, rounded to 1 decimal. 1.1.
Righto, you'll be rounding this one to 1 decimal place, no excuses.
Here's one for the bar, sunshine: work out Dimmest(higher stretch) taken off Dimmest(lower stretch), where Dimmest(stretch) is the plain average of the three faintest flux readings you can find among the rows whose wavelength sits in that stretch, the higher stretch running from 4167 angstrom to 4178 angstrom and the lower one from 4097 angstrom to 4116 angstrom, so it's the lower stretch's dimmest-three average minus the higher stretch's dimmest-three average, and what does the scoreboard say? -12.6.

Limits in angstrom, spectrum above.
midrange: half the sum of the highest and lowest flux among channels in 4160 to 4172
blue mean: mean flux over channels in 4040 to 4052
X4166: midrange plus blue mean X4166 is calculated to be 53.5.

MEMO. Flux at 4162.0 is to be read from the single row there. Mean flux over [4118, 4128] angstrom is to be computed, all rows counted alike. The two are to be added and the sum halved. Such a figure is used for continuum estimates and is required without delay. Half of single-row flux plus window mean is 26.0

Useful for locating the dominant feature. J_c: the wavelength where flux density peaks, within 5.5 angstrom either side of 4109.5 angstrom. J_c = 4112.5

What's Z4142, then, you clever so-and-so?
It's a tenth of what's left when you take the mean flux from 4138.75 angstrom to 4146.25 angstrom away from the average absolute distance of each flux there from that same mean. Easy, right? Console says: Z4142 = -2.57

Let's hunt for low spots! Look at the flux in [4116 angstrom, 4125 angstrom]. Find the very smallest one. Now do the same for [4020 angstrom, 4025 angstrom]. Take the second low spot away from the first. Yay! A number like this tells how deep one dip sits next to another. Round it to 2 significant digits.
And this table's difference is -1.8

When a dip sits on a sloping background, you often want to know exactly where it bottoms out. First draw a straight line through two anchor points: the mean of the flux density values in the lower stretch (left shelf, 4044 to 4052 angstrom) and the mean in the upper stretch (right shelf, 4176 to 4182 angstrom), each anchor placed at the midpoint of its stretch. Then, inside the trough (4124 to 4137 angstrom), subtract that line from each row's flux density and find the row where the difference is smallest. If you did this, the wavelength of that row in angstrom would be 4132.0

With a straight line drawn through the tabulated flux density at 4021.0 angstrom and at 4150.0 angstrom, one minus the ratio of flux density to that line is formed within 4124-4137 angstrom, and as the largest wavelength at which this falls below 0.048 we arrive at 4136.5 angstrom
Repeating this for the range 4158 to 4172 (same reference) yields 4171.0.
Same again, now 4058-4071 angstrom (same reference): 4069.0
